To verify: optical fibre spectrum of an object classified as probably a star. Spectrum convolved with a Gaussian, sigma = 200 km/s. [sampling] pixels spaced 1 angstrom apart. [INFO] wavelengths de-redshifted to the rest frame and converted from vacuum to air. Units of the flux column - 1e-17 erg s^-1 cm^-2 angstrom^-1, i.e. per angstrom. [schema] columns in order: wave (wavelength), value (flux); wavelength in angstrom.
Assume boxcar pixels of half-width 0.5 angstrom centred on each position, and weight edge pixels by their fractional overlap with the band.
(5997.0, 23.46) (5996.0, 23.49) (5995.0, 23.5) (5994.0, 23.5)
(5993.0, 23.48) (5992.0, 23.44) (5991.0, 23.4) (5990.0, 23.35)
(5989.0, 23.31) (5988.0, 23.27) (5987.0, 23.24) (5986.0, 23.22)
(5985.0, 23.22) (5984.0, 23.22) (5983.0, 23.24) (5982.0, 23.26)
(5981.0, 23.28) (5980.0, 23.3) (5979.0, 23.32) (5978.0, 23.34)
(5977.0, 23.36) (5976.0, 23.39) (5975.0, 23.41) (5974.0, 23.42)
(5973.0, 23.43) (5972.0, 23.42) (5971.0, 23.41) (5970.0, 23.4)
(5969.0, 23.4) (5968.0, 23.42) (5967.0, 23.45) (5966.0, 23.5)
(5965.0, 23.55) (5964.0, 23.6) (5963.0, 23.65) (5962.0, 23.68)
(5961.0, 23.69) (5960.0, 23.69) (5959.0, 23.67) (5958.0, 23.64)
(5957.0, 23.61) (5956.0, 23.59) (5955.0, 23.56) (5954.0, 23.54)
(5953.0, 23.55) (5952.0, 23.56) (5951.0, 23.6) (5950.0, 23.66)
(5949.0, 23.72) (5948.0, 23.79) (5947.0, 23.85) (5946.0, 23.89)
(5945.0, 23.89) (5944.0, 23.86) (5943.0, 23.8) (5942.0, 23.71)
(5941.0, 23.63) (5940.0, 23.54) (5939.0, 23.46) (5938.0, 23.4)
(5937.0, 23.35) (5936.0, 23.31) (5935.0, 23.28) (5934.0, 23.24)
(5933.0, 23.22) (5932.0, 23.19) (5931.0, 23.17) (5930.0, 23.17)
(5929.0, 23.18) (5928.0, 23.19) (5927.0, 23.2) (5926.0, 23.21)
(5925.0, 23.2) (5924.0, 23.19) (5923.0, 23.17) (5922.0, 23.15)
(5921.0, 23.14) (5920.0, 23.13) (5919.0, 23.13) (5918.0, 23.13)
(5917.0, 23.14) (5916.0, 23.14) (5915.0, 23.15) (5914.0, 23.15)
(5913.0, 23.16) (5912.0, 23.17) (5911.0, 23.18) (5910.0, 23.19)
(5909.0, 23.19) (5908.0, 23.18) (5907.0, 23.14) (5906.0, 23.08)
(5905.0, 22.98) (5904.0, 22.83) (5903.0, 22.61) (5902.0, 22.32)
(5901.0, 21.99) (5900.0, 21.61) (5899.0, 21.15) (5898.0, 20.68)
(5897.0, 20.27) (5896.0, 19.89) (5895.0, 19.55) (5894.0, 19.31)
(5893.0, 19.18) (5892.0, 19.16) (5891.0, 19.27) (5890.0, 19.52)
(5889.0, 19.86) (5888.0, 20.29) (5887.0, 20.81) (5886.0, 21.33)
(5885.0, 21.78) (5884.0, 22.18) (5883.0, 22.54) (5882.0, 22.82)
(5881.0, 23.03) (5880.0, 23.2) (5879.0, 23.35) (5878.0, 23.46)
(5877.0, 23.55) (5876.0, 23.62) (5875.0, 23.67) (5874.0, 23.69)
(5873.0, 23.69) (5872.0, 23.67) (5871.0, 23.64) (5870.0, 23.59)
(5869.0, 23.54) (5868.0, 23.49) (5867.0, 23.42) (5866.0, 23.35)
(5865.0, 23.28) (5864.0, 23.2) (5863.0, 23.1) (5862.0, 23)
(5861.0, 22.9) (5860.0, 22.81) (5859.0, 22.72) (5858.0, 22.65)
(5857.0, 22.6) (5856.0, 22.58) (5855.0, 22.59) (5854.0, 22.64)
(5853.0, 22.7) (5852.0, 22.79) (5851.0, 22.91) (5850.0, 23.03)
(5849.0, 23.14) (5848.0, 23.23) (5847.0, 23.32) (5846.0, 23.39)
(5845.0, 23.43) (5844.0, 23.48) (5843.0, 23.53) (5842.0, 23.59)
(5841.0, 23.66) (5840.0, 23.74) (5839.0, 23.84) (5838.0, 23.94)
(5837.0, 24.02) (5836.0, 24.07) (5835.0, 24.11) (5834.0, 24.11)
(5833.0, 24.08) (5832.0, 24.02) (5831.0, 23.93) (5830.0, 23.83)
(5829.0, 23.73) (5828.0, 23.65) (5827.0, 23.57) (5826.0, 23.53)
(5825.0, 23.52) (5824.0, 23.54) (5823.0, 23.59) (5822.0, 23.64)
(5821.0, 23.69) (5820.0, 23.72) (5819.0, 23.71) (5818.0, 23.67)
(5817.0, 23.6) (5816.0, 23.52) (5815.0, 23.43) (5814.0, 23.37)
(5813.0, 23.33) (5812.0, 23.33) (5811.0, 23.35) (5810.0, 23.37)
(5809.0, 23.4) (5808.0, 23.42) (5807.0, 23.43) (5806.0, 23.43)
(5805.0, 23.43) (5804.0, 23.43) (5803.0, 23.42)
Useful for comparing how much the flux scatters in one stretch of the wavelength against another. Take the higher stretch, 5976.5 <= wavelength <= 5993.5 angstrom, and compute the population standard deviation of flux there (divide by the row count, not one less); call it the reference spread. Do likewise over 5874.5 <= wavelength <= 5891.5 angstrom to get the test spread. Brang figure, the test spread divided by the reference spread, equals 19.7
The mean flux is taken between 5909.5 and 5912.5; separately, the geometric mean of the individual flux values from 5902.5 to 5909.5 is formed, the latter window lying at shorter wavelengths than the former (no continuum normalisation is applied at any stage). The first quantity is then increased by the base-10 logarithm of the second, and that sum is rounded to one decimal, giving 24.5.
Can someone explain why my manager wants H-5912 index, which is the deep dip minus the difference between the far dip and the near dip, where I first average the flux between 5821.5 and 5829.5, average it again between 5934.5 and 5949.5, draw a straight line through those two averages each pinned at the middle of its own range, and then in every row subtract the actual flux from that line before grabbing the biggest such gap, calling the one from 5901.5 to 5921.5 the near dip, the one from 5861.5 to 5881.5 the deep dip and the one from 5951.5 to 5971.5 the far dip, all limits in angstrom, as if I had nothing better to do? 1.7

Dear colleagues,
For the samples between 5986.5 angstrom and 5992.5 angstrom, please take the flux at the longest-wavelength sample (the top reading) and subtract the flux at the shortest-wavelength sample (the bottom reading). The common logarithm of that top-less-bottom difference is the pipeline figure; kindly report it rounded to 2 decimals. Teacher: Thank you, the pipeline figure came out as -0.70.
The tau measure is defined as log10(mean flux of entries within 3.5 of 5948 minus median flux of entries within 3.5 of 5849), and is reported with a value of -0.20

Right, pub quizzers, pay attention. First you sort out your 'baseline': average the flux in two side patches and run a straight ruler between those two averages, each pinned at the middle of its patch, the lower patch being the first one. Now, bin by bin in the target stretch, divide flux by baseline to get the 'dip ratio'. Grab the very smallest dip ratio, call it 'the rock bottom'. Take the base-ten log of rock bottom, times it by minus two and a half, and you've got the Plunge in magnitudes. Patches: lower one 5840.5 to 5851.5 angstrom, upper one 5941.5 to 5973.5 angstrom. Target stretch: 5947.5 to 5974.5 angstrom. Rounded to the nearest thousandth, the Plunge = 0.012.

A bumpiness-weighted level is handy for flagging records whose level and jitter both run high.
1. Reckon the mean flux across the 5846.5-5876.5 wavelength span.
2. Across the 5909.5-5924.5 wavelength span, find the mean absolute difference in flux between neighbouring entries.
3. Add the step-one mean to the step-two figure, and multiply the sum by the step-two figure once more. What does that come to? 0.20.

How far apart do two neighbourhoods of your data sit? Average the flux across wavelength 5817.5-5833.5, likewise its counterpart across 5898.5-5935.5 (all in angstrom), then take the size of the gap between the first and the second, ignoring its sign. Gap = 0.7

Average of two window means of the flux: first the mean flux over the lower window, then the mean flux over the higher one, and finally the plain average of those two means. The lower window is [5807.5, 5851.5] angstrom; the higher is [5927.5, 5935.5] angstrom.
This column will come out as 23.4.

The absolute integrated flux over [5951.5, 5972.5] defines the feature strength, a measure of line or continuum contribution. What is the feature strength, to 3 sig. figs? 495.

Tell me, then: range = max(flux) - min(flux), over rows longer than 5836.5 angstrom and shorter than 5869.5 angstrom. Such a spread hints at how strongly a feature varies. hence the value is 1.4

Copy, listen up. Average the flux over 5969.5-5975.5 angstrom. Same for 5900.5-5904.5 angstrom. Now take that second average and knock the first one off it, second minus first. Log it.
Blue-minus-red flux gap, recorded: -0.98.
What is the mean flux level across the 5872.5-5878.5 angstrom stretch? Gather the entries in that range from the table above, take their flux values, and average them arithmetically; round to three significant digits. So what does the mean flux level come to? 23.6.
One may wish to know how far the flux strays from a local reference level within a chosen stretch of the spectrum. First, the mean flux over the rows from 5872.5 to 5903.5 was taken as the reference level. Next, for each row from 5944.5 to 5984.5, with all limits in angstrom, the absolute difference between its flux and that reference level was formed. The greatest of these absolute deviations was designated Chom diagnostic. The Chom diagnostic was 2.3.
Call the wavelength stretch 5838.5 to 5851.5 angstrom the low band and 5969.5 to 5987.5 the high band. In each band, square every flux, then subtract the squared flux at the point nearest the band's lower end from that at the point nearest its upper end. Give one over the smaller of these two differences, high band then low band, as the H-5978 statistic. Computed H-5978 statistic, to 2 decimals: -0.02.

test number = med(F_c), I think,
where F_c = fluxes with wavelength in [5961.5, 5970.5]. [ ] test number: 23.5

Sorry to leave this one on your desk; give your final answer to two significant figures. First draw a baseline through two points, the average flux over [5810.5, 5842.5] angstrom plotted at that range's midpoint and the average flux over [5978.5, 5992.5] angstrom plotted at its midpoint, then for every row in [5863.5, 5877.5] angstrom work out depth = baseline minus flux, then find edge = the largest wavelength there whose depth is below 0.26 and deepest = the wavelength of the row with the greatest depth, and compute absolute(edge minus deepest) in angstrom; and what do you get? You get 13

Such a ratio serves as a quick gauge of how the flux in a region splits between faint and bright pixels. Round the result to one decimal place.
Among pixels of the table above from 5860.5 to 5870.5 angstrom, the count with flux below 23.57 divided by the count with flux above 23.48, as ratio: 3.0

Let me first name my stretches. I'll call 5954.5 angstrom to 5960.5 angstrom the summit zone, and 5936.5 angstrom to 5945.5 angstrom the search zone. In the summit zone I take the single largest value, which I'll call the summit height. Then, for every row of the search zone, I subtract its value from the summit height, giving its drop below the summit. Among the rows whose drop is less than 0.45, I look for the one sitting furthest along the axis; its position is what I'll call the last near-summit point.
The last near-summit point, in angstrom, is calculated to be 5945.0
